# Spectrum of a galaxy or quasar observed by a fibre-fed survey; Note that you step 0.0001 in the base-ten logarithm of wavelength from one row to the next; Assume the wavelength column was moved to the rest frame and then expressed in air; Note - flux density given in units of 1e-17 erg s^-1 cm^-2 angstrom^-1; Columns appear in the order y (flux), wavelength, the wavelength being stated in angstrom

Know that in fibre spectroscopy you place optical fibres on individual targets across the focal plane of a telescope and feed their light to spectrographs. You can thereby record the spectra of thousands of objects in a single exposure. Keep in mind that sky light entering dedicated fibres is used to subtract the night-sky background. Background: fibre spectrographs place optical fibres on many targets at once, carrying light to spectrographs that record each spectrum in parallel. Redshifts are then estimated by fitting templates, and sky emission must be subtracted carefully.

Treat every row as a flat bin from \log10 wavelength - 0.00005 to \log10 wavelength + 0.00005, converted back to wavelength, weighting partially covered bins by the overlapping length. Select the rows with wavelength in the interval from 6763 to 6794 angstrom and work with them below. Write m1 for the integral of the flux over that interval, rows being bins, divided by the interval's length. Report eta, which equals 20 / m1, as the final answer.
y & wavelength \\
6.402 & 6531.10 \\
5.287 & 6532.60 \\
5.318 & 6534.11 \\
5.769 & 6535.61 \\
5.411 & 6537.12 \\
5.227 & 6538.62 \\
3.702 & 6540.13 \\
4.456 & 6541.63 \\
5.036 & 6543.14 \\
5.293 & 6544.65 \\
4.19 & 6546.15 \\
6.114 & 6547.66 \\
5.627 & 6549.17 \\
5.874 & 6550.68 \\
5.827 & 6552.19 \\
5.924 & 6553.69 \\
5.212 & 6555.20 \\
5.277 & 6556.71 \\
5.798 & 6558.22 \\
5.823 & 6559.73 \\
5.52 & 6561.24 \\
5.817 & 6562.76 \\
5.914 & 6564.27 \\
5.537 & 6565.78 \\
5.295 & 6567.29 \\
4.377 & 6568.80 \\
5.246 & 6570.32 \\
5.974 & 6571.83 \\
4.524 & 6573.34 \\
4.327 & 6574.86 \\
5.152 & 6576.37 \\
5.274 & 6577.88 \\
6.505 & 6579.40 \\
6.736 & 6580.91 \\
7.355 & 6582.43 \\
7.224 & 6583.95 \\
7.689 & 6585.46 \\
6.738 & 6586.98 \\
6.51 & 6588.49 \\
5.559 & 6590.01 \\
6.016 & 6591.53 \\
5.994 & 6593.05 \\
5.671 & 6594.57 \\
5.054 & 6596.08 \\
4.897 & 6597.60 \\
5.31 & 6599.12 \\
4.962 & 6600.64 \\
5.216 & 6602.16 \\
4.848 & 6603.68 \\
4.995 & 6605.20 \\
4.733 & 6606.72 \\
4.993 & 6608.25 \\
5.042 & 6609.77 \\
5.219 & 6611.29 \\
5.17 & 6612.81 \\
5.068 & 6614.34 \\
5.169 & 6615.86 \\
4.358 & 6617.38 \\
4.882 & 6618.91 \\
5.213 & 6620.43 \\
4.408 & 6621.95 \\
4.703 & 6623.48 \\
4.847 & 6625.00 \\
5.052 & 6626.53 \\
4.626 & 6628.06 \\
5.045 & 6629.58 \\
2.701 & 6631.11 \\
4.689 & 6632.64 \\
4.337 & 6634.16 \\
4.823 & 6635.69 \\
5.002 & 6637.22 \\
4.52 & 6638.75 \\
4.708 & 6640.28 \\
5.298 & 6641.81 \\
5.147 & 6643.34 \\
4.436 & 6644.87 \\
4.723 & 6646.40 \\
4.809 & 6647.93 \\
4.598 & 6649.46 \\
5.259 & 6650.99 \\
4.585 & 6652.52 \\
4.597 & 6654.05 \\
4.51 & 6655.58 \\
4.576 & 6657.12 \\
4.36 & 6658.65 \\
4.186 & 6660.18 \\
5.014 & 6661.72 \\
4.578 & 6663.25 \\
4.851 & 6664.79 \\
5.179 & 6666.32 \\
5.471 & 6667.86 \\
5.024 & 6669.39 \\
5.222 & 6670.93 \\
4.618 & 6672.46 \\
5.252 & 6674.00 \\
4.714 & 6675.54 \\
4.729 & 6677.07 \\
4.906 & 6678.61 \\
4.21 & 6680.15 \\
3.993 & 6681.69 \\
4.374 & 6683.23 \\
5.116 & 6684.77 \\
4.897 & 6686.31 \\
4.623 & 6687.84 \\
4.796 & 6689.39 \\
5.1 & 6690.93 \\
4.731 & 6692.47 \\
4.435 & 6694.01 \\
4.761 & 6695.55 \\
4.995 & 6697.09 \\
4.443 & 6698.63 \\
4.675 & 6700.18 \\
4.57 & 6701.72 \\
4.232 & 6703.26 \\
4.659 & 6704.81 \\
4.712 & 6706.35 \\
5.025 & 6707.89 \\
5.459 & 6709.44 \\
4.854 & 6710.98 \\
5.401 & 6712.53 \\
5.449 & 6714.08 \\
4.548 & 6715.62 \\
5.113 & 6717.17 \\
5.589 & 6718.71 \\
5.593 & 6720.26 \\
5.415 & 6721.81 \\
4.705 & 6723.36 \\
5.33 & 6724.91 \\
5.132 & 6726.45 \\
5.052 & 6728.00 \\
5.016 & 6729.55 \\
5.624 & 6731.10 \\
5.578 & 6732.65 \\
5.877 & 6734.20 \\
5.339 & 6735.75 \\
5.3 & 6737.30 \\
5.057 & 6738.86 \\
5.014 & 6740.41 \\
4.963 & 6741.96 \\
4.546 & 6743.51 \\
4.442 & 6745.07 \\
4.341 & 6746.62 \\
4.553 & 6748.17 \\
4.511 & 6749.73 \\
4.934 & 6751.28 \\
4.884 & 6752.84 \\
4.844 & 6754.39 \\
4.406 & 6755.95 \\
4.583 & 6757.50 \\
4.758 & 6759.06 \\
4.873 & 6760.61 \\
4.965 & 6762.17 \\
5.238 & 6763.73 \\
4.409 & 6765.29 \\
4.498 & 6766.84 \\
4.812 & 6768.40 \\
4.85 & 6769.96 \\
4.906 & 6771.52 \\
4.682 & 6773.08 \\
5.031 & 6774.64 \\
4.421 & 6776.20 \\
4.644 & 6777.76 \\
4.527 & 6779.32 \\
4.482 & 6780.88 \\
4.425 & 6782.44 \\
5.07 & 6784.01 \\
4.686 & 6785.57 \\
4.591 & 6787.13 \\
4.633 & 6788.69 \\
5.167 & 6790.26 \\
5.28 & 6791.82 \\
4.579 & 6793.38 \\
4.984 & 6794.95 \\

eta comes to 4.21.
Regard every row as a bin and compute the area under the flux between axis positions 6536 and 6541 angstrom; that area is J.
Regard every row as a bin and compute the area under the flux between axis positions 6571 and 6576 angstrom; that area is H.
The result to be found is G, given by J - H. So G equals -1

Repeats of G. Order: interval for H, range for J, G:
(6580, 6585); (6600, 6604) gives -16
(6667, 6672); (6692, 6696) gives -7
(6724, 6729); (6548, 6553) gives 3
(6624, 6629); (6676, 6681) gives -1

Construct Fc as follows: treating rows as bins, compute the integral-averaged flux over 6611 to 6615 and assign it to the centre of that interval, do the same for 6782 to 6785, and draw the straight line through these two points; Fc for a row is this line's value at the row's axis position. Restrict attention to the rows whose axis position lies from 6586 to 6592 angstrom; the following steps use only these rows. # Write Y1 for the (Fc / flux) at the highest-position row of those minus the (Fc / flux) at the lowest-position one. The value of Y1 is 0.09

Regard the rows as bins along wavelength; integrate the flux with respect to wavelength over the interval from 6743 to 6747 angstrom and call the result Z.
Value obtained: 18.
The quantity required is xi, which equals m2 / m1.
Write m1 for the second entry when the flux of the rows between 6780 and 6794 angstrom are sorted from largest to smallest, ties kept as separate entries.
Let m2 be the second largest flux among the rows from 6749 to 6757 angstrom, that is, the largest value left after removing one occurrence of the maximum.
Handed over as 0.95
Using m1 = 5.167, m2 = 4.884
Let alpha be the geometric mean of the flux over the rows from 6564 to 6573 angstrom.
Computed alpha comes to 5.4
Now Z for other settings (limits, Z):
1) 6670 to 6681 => 53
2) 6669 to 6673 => 20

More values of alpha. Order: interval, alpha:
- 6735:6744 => 5.0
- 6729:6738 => 5.4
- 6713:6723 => 5.3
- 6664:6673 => 5.1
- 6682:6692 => 4.8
